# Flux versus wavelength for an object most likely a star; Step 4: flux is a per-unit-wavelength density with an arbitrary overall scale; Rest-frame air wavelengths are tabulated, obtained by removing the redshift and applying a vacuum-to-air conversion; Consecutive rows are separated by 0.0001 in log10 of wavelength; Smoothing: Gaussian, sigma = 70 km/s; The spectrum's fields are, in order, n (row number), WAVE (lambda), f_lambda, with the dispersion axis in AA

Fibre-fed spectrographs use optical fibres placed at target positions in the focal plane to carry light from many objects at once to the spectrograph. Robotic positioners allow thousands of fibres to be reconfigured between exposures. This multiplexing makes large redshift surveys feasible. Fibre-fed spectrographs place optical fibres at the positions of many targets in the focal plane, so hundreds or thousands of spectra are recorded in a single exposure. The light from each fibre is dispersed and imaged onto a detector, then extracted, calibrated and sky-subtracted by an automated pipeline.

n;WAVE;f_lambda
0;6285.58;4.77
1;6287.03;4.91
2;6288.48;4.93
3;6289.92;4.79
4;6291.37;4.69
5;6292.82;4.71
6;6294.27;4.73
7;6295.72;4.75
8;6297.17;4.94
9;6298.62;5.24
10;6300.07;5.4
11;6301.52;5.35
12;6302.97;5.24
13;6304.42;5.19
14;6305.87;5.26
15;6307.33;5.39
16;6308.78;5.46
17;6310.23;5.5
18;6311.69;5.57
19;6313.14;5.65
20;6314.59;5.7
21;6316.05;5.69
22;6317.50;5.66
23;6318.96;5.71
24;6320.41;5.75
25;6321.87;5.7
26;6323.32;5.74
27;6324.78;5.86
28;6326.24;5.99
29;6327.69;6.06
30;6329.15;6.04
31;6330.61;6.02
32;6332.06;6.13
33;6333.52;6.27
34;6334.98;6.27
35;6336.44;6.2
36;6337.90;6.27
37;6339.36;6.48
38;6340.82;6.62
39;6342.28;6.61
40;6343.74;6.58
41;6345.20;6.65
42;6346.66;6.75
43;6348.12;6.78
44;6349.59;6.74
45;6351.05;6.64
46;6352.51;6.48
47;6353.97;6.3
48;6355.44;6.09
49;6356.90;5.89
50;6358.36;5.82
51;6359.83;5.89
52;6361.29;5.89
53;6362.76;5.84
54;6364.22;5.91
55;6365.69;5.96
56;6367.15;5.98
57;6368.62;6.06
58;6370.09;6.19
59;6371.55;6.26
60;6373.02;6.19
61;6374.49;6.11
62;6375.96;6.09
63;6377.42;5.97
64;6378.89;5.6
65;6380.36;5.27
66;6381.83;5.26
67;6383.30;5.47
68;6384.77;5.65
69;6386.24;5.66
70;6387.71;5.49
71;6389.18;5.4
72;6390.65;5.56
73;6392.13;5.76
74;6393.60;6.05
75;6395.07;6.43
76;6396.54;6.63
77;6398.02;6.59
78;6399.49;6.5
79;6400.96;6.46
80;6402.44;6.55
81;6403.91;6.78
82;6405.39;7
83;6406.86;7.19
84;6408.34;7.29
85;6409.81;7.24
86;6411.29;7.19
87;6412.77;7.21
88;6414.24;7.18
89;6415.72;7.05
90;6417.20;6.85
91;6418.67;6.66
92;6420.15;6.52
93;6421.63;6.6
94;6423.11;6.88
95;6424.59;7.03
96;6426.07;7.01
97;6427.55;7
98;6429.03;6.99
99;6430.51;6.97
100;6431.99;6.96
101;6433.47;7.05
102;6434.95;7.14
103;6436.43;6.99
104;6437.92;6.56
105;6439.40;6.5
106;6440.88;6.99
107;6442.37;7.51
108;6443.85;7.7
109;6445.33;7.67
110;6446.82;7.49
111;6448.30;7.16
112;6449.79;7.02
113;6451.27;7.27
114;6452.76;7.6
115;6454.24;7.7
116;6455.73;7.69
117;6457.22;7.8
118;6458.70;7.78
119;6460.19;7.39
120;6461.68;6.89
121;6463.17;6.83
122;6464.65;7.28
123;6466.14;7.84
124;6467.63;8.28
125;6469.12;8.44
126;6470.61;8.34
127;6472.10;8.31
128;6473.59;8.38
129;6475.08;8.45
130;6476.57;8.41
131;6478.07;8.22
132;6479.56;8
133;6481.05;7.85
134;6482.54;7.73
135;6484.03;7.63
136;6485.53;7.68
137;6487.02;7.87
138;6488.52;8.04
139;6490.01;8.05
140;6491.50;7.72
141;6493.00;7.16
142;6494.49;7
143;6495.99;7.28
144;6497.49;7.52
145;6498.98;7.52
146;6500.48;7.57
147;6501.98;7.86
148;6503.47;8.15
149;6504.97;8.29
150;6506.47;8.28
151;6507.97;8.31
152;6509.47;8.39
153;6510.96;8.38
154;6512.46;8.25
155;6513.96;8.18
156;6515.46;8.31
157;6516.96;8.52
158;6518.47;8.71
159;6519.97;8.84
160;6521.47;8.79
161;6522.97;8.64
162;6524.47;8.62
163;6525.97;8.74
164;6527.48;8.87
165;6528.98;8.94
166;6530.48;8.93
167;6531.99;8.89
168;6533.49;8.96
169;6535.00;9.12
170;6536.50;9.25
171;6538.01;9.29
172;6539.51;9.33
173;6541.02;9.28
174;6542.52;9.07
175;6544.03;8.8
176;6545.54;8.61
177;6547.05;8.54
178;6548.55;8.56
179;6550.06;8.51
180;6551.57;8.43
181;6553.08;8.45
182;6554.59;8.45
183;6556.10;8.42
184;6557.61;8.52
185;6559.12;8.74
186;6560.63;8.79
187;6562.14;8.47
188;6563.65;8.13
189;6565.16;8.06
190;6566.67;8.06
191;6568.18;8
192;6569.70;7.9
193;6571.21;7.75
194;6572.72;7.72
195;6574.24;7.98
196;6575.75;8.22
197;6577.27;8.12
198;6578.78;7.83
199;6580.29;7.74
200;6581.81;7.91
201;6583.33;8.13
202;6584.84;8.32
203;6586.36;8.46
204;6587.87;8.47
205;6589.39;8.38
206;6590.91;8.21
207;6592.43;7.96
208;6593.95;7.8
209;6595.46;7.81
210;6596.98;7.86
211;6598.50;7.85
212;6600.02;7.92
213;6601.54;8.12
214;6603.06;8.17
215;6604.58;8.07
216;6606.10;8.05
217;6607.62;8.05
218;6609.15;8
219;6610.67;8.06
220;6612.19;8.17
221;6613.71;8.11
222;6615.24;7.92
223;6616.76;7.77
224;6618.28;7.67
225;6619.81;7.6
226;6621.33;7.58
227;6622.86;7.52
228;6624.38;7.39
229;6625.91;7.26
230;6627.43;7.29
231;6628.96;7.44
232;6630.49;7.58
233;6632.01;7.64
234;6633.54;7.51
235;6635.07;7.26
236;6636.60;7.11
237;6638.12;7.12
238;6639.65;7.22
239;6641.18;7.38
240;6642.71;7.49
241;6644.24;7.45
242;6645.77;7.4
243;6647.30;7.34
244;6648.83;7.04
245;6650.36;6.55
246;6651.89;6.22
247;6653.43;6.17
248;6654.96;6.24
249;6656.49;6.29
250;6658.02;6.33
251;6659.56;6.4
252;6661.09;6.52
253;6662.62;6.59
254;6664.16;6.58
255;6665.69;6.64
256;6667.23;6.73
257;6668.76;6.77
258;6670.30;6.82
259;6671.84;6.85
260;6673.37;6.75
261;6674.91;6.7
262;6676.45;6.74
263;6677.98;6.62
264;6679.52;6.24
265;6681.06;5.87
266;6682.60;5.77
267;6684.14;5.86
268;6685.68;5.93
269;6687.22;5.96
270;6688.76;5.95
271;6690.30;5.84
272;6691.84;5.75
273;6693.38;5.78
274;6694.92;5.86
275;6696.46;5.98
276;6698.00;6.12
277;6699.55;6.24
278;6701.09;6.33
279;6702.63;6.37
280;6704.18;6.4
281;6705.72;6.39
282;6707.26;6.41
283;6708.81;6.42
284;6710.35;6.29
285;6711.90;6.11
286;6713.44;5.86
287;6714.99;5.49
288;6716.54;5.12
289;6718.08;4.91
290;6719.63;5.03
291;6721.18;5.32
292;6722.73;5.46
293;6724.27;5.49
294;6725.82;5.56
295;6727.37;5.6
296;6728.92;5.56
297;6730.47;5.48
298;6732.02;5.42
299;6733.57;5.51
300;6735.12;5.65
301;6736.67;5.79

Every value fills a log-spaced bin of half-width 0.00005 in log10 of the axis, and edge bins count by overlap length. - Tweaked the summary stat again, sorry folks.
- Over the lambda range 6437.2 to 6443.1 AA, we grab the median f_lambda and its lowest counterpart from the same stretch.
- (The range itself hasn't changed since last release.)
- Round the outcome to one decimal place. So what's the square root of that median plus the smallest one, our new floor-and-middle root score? 3.6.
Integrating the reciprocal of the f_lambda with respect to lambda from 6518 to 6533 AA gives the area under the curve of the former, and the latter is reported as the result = 1.7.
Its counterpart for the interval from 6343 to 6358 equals 2.3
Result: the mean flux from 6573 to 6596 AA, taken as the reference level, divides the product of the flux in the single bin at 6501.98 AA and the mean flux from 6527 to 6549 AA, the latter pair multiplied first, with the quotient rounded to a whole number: 9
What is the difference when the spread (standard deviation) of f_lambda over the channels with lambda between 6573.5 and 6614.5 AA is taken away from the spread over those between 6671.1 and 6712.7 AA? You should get 0.14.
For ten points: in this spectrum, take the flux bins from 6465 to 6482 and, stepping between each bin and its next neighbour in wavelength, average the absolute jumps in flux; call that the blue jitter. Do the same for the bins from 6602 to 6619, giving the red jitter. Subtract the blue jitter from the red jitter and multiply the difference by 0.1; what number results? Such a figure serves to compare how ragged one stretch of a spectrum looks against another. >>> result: -0.0063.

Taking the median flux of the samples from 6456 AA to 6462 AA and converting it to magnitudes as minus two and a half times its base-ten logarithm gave -2.20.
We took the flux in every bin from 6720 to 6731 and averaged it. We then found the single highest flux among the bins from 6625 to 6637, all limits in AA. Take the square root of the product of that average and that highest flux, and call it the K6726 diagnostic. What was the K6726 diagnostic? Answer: 6.5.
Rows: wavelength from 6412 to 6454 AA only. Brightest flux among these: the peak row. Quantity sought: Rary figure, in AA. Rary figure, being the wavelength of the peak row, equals 6443.85 AA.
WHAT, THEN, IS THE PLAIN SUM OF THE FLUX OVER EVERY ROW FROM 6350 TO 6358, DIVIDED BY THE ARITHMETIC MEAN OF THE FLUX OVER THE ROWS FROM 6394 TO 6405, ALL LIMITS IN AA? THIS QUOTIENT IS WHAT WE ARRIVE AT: 4.8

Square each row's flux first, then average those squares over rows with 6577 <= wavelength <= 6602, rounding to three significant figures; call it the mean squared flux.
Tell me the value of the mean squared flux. 64.9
